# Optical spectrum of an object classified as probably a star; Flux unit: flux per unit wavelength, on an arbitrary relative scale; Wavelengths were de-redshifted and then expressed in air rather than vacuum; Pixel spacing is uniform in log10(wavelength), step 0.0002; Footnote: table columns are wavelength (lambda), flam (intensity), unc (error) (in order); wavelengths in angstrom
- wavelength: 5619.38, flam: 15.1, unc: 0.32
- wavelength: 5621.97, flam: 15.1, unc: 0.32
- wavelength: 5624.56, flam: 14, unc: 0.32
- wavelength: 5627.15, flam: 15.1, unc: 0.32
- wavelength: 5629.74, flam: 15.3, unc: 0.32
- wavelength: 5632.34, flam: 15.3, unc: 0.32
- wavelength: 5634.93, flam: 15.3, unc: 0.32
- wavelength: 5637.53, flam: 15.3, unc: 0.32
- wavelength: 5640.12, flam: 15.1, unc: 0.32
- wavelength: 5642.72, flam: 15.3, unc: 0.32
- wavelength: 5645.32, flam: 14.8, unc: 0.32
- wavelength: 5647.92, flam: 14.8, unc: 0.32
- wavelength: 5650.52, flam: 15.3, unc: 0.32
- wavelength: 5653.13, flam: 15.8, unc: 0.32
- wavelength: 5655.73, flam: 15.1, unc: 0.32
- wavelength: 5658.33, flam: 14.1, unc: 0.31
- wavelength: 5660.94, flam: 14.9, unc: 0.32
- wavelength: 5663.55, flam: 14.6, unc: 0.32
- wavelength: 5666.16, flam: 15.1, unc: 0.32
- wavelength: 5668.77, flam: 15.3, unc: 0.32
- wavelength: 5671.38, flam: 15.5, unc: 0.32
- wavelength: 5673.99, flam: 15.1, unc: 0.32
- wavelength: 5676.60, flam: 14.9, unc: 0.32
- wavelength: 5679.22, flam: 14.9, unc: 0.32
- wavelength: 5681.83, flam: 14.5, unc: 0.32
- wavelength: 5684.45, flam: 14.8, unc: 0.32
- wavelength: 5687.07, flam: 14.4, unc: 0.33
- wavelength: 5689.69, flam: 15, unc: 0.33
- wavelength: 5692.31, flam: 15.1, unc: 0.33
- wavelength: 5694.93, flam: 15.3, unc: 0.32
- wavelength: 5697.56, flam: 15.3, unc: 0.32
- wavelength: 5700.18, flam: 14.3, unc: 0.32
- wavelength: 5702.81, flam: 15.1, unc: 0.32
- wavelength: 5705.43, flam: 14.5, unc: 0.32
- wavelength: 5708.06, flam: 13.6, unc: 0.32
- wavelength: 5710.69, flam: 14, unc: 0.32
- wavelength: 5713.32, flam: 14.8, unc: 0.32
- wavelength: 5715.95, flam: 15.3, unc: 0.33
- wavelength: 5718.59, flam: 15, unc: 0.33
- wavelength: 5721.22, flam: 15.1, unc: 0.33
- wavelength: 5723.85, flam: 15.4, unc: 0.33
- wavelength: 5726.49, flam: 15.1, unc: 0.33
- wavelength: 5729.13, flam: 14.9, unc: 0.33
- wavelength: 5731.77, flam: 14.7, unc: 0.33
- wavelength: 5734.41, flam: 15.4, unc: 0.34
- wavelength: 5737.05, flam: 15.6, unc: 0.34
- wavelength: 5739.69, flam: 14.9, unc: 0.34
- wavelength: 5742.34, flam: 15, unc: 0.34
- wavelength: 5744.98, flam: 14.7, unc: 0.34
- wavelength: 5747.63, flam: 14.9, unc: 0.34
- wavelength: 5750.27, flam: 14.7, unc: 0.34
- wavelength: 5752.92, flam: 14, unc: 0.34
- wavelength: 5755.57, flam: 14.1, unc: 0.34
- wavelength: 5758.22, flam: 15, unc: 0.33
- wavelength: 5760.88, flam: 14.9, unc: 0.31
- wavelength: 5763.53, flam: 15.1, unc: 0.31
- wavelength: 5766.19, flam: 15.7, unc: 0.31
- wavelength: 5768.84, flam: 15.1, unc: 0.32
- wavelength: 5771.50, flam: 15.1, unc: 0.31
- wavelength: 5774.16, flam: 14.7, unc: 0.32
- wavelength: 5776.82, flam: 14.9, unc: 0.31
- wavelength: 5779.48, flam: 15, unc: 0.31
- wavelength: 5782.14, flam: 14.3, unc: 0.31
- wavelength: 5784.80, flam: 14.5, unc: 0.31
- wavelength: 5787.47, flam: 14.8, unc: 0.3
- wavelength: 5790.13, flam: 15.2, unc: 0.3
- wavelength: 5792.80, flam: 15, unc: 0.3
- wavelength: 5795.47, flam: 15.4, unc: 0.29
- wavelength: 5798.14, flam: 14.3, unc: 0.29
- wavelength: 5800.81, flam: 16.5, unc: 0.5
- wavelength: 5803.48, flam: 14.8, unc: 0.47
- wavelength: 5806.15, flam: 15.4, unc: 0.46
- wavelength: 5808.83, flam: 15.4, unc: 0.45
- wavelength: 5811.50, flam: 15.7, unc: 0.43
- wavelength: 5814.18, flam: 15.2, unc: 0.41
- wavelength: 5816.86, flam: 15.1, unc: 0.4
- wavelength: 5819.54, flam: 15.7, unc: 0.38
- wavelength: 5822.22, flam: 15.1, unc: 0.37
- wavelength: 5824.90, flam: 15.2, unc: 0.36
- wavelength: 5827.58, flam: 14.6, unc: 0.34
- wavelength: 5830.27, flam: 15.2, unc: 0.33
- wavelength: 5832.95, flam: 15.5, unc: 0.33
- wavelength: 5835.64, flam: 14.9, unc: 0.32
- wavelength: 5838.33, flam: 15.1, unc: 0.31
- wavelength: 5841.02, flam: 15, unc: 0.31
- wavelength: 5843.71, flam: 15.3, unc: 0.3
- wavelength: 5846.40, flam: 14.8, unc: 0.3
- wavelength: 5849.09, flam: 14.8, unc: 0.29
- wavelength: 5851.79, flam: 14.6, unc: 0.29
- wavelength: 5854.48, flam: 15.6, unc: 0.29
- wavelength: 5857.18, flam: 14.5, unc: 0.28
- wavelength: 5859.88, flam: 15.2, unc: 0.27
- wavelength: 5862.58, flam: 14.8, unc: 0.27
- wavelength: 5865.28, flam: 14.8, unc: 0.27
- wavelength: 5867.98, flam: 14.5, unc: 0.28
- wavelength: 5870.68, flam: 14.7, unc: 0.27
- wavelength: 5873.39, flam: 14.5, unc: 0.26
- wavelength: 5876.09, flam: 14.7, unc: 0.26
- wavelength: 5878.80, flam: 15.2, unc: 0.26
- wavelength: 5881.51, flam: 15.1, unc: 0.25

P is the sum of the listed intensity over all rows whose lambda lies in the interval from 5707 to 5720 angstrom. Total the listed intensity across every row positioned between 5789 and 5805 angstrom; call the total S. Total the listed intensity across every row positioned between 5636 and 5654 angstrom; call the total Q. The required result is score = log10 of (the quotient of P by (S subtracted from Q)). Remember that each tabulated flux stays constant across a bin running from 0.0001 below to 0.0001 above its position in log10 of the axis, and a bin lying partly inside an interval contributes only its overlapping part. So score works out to 0.680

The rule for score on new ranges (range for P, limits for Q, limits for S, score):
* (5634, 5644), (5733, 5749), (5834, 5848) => 0.598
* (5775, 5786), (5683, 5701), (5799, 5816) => 0.719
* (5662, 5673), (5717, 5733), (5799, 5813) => 0.688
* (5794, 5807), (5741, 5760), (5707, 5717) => 0.233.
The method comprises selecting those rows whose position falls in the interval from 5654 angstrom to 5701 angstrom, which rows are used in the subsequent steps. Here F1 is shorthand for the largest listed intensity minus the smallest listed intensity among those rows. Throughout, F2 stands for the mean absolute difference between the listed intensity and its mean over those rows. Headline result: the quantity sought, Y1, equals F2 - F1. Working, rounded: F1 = 1.40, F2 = 0.30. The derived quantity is -1.1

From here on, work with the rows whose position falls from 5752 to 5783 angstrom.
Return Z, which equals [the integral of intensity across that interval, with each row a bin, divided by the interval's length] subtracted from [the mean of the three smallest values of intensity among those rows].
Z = -0.71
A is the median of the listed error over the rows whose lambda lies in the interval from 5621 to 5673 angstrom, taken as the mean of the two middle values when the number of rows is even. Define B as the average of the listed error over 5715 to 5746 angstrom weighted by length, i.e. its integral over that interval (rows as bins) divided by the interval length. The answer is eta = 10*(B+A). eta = 6.5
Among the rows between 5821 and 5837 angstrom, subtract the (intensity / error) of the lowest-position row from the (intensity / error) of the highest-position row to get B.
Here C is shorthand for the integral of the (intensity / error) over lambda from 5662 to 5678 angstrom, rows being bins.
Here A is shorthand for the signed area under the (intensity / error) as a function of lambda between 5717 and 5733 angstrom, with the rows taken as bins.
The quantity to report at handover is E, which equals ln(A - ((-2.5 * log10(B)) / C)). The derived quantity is 6.59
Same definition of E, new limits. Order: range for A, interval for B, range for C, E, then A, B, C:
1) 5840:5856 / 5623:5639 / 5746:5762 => 6.70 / 811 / 4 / 701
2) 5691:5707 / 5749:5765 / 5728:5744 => 6.61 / 742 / 5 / 716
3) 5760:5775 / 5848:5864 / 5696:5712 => 6.59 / 724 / 4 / 724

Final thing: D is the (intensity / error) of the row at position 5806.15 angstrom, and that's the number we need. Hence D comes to 33.5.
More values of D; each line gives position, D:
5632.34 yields 47.8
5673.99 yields 47.2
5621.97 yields 47.2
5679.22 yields 46.6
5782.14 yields 46.1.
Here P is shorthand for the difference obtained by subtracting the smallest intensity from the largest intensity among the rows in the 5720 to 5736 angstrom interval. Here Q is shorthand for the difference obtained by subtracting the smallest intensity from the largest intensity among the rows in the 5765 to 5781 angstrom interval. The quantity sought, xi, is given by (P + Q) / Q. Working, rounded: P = 0.7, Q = 1.0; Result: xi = 1.7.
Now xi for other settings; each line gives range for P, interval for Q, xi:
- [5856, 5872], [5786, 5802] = 1.3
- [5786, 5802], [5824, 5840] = 3.4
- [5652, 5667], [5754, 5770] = 2.1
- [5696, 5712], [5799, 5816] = 2.0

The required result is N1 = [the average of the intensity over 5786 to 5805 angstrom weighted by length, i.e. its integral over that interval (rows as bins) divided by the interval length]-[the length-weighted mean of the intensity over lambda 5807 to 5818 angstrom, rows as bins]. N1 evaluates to -0.2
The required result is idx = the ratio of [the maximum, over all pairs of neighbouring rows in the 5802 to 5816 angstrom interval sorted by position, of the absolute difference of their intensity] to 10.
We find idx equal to 0.060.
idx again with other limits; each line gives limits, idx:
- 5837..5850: 0.050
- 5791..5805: 0.220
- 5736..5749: 0.070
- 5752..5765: 0.090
